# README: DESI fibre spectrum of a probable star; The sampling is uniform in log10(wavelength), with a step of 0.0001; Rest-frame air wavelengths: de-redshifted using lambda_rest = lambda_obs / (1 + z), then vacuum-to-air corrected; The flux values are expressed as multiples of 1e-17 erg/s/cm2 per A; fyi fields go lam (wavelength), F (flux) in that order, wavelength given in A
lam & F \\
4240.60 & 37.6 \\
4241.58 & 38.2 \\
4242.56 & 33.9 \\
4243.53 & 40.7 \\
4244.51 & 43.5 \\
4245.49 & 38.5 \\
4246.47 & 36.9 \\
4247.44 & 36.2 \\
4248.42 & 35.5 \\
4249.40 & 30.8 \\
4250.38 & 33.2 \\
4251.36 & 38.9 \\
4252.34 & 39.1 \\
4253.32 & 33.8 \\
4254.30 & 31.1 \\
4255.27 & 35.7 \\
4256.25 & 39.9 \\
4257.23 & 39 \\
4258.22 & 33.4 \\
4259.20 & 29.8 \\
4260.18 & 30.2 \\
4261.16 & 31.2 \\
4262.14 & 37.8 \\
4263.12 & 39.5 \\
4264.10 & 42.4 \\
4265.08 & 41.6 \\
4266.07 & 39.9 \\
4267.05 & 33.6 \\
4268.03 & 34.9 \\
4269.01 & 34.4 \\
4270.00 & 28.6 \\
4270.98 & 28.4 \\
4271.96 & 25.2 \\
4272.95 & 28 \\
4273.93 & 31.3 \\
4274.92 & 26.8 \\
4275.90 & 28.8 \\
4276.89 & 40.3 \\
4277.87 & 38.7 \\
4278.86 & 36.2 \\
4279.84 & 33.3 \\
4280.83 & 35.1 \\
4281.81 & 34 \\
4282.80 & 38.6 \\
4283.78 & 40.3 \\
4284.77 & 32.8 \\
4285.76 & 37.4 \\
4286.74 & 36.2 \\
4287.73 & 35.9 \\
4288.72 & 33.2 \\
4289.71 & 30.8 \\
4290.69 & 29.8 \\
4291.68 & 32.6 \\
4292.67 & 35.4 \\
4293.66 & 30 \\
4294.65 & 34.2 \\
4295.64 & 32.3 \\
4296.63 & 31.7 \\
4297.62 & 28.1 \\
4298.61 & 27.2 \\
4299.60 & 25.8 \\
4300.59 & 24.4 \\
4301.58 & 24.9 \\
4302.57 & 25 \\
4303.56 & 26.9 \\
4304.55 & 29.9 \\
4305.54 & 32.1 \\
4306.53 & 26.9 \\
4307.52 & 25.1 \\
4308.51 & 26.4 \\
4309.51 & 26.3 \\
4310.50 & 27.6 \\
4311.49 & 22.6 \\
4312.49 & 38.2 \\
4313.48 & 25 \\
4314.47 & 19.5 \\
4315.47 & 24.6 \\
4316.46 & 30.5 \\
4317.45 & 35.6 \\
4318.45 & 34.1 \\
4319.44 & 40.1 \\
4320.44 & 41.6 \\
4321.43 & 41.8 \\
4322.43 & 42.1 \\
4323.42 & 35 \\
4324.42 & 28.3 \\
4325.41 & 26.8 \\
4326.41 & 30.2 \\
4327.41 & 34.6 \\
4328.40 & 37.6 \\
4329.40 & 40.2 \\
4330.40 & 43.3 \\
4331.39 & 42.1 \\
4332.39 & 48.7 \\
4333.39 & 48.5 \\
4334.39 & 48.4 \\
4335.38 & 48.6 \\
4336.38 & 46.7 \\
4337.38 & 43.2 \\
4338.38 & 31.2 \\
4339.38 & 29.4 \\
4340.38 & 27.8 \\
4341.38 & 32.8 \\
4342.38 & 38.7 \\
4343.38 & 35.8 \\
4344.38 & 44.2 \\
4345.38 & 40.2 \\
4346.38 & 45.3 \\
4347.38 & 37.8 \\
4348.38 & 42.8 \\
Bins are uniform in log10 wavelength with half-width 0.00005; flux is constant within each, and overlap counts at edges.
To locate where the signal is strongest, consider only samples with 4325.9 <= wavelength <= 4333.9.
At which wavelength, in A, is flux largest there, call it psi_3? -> 4332.39 A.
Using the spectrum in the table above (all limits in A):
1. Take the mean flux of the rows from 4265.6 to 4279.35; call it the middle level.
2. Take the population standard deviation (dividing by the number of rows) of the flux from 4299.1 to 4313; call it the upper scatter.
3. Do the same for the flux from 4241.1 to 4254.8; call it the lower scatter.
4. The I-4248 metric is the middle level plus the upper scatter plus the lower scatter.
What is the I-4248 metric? 40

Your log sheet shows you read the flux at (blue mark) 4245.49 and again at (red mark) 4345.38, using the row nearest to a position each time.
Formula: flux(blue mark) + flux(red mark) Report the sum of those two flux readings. 79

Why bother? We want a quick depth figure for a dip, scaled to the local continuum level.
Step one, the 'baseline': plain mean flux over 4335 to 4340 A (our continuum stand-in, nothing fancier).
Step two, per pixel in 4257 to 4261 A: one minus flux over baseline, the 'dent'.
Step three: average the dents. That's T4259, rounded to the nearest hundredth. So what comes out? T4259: 0.17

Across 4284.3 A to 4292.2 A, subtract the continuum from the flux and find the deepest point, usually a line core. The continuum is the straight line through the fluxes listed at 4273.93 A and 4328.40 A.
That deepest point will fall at 4290.69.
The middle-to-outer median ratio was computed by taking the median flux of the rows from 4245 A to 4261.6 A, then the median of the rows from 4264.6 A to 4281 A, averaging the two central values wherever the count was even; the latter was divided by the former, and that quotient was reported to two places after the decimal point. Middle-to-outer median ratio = 0.95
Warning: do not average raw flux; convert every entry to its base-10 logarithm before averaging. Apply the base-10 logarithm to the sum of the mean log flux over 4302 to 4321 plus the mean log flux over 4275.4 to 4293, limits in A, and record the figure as 0.477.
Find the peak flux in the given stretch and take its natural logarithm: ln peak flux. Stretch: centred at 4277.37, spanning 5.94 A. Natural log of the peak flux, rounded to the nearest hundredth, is 3.70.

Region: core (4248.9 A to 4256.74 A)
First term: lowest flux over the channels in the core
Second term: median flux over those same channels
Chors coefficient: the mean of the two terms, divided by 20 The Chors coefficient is 1.64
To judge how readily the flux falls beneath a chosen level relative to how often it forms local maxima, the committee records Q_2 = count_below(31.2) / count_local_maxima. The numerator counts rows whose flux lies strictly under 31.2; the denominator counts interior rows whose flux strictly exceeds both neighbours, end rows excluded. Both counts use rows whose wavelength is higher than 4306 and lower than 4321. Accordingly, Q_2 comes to 2.5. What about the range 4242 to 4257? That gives 1.0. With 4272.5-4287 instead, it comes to 0.6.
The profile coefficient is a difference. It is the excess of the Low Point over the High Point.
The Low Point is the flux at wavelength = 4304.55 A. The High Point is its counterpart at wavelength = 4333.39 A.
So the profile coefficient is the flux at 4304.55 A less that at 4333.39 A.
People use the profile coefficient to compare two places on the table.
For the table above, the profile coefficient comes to -19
